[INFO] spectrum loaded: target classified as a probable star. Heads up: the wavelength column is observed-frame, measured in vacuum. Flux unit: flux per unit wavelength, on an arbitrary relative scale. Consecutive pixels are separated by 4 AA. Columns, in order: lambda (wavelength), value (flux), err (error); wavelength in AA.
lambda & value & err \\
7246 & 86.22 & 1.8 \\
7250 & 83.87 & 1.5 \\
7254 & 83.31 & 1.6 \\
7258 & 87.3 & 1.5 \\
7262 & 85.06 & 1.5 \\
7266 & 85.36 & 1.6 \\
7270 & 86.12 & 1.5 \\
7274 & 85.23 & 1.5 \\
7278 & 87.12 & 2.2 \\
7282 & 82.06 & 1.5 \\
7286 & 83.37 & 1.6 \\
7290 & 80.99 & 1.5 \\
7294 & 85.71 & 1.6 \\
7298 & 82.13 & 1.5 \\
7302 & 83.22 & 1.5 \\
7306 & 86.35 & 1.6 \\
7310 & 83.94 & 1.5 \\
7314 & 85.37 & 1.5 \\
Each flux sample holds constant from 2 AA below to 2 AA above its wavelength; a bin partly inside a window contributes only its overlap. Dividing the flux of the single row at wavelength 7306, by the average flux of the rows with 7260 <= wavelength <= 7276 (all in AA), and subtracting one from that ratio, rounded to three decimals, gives 0.011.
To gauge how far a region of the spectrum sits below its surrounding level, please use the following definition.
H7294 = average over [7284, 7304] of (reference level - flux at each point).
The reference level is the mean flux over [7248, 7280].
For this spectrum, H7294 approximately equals 2.3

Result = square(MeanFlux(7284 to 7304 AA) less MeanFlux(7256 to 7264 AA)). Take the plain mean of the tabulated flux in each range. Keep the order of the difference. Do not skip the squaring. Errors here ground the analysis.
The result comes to 10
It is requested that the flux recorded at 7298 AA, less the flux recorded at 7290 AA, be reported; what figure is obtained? 1.1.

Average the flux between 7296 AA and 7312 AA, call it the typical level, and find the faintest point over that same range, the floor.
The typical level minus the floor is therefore 1.8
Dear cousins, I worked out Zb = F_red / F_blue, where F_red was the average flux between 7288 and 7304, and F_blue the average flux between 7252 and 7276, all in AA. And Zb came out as 0.97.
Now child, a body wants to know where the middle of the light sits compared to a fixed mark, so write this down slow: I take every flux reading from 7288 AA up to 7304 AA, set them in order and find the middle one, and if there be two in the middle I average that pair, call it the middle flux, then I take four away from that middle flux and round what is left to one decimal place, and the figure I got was 78.7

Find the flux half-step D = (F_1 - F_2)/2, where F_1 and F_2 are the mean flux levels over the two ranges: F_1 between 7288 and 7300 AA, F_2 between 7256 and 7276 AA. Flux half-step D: -1.4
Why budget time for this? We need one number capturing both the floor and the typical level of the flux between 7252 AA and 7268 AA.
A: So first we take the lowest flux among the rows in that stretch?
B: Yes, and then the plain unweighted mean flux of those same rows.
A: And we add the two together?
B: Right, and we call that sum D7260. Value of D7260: 169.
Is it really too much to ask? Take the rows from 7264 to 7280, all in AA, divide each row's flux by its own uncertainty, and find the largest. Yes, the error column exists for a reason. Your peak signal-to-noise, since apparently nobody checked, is 57.4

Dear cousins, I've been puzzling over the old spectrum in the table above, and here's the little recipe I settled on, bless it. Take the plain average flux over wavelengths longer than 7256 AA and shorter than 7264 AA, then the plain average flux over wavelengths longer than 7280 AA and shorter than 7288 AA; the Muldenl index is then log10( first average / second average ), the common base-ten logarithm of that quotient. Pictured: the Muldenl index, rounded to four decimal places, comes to 0.0178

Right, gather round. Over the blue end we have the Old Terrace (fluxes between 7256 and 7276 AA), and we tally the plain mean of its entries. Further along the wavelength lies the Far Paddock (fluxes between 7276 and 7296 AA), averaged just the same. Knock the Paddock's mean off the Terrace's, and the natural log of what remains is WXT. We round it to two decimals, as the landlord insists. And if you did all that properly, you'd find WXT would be 0.67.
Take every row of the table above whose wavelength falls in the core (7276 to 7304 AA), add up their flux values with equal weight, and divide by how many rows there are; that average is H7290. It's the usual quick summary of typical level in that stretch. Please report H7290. 83.51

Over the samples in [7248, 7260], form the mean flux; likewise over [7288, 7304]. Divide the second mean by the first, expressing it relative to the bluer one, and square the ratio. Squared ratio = 0.958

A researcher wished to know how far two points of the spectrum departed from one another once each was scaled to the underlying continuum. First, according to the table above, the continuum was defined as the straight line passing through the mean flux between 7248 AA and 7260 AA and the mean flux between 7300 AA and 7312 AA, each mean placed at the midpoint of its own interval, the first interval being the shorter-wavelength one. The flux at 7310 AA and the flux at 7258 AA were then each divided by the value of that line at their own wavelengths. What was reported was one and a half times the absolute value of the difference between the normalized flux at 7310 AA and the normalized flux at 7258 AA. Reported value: 0.054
